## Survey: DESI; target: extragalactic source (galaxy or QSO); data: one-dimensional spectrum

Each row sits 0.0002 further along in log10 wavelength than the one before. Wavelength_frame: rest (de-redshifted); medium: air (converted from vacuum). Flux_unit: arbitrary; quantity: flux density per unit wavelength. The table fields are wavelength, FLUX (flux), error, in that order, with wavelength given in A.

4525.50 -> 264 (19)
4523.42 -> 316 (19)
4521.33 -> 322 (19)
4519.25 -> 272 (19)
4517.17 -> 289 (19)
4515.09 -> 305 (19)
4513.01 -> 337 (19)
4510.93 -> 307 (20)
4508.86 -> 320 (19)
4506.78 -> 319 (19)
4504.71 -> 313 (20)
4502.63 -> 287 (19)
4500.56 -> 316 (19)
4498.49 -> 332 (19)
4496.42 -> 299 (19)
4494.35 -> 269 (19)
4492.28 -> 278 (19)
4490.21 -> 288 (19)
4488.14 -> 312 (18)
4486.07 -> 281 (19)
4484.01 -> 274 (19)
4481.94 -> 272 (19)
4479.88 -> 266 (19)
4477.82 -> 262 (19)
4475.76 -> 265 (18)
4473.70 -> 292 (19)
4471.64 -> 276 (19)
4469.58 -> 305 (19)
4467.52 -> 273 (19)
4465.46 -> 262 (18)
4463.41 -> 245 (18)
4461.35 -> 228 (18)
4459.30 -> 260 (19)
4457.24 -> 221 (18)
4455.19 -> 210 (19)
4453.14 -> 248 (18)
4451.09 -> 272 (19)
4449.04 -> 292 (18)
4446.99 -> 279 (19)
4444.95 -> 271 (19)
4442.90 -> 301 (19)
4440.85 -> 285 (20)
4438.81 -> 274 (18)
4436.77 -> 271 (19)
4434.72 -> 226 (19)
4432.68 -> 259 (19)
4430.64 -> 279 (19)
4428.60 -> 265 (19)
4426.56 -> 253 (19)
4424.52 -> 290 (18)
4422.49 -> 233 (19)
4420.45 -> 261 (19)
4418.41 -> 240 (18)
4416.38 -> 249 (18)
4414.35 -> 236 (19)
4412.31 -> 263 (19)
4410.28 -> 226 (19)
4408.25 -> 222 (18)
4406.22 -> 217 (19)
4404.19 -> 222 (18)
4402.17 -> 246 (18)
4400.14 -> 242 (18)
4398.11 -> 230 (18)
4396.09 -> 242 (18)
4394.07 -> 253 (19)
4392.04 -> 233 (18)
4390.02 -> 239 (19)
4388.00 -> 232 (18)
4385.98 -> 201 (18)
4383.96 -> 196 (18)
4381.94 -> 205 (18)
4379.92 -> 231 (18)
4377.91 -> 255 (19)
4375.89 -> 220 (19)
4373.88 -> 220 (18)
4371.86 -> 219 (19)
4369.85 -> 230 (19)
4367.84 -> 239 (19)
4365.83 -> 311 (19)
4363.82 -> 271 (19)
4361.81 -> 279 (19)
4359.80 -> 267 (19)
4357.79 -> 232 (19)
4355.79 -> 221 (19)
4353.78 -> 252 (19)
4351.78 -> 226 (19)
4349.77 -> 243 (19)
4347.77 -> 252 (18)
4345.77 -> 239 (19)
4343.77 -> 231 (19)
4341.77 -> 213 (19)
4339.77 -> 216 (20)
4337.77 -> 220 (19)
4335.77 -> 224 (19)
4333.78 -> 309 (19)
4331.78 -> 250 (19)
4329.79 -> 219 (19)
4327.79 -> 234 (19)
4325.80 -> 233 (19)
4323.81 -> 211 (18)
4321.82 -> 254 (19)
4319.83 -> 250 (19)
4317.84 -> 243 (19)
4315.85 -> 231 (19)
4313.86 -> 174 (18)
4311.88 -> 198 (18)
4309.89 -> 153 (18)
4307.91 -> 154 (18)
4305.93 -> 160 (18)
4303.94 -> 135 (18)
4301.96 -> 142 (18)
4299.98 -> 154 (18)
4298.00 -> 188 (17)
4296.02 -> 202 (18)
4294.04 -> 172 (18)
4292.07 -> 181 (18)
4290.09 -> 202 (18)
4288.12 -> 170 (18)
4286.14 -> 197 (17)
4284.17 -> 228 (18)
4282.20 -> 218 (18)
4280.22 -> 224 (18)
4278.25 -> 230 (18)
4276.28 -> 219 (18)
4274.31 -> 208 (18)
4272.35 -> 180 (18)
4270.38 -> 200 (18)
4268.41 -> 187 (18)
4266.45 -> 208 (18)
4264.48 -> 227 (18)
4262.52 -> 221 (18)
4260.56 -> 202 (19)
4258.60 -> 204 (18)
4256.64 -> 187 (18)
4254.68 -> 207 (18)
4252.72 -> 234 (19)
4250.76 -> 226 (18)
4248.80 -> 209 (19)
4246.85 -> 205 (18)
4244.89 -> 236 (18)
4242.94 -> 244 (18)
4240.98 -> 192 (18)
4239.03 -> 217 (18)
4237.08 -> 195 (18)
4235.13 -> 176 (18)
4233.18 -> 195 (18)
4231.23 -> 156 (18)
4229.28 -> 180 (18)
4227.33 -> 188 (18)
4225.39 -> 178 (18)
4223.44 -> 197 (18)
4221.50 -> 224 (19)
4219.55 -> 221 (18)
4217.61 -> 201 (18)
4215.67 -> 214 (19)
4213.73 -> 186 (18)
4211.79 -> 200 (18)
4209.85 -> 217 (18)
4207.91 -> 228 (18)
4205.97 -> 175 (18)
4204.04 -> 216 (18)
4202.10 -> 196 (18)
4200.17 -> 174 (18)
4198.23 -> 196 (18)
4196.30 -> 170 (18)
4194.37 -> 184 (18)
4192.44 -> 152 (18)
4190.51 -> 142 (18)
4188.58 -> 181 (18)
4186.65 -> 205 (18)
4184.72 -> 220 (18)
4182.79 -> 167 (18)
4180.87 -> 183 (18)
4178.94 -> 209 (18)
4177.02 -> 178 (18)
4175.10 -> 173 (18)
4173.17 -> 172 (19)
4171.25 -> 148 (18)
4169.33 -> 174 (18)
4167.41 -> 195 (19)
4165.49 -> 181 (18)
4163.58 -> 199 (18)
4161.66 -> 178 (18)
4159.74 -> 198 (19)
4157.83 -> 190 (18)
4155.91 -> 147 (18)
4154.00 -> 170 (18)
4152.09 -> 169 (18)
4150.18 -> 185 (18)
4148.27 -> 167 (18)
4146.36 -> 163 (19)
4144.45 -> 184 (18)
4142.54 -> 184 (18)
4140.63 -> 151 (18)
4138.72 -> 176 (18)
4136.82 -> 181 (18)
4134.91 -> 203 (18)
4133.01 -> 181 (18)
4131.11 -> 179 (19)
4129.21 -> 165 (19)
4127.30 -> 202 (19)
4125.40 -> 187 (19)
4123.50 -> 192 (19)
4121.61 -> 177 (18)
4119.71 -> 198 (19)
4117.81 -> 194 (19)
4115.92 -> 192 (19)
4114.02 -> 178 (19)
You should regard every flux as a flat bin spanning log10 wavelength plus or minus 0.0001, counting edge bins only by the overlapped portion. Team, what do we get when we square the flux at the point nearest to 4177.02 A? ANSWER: 31684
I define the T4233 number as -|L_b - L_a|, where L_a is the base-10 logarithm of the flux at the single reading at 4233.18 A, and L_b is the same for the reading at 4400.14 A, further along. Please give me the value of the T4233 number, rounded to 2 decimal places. -0.09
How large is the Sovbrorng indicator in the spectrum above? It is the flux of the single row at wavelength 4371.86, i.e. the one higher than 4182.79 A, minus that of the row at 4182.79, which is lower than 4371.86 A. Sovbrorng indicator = 52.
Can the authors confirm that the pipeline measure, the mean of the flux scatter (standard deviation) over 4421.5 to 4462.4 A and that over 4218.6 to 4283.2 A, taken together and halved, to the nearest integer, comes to 23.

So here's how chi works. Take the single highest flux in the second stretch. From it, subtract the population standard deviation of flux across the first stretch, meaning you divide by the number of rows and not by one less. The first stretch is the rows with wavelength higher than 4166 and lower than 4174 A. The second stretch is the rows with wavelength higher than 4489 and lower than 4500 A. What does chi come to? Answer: 315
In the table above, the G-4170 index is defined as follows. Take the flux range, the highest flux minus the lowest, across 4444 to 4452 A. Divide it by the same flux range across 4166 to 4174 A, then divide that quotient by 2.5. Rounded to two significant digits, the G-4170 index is 0.18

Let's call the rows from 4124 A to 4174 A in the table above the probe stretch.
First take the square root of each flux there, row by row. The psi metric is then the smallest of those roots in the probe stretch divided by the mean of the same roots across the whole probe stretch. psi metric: 0.91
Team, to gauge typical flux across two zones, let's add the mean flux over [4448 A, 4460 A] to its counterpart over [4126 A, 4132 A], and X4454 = 432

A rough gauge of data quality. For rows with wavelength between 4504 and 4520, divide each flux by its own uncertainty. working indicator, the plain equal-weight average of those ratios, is 16.0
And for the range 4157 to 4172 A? 10.0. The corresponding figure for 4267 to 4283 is 11.6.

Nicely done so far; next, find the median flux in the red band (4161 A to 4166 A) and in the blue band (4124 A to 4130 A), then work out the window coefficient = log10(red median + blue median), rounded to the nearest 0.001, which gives 2.566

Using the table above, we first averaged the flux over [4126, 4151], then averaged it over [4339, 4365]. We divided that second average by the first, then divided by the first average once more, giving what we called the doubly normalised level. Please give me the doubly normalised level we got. 0.0076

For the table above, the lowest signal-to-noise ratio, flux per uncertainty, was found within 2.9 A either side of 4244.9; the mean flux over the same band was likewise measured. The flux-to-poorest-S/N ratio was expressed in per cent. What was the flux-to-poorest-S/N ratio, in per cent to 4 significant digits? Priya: 2005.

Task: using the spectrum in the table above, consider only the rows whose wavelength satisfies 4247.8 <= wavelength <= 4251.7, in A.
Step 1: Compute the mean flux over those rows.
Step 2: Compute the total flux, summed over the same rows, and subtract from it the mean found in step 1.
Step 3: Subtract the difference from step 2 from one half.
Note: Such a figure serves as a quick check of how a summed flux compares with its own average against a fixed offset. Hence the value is -217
